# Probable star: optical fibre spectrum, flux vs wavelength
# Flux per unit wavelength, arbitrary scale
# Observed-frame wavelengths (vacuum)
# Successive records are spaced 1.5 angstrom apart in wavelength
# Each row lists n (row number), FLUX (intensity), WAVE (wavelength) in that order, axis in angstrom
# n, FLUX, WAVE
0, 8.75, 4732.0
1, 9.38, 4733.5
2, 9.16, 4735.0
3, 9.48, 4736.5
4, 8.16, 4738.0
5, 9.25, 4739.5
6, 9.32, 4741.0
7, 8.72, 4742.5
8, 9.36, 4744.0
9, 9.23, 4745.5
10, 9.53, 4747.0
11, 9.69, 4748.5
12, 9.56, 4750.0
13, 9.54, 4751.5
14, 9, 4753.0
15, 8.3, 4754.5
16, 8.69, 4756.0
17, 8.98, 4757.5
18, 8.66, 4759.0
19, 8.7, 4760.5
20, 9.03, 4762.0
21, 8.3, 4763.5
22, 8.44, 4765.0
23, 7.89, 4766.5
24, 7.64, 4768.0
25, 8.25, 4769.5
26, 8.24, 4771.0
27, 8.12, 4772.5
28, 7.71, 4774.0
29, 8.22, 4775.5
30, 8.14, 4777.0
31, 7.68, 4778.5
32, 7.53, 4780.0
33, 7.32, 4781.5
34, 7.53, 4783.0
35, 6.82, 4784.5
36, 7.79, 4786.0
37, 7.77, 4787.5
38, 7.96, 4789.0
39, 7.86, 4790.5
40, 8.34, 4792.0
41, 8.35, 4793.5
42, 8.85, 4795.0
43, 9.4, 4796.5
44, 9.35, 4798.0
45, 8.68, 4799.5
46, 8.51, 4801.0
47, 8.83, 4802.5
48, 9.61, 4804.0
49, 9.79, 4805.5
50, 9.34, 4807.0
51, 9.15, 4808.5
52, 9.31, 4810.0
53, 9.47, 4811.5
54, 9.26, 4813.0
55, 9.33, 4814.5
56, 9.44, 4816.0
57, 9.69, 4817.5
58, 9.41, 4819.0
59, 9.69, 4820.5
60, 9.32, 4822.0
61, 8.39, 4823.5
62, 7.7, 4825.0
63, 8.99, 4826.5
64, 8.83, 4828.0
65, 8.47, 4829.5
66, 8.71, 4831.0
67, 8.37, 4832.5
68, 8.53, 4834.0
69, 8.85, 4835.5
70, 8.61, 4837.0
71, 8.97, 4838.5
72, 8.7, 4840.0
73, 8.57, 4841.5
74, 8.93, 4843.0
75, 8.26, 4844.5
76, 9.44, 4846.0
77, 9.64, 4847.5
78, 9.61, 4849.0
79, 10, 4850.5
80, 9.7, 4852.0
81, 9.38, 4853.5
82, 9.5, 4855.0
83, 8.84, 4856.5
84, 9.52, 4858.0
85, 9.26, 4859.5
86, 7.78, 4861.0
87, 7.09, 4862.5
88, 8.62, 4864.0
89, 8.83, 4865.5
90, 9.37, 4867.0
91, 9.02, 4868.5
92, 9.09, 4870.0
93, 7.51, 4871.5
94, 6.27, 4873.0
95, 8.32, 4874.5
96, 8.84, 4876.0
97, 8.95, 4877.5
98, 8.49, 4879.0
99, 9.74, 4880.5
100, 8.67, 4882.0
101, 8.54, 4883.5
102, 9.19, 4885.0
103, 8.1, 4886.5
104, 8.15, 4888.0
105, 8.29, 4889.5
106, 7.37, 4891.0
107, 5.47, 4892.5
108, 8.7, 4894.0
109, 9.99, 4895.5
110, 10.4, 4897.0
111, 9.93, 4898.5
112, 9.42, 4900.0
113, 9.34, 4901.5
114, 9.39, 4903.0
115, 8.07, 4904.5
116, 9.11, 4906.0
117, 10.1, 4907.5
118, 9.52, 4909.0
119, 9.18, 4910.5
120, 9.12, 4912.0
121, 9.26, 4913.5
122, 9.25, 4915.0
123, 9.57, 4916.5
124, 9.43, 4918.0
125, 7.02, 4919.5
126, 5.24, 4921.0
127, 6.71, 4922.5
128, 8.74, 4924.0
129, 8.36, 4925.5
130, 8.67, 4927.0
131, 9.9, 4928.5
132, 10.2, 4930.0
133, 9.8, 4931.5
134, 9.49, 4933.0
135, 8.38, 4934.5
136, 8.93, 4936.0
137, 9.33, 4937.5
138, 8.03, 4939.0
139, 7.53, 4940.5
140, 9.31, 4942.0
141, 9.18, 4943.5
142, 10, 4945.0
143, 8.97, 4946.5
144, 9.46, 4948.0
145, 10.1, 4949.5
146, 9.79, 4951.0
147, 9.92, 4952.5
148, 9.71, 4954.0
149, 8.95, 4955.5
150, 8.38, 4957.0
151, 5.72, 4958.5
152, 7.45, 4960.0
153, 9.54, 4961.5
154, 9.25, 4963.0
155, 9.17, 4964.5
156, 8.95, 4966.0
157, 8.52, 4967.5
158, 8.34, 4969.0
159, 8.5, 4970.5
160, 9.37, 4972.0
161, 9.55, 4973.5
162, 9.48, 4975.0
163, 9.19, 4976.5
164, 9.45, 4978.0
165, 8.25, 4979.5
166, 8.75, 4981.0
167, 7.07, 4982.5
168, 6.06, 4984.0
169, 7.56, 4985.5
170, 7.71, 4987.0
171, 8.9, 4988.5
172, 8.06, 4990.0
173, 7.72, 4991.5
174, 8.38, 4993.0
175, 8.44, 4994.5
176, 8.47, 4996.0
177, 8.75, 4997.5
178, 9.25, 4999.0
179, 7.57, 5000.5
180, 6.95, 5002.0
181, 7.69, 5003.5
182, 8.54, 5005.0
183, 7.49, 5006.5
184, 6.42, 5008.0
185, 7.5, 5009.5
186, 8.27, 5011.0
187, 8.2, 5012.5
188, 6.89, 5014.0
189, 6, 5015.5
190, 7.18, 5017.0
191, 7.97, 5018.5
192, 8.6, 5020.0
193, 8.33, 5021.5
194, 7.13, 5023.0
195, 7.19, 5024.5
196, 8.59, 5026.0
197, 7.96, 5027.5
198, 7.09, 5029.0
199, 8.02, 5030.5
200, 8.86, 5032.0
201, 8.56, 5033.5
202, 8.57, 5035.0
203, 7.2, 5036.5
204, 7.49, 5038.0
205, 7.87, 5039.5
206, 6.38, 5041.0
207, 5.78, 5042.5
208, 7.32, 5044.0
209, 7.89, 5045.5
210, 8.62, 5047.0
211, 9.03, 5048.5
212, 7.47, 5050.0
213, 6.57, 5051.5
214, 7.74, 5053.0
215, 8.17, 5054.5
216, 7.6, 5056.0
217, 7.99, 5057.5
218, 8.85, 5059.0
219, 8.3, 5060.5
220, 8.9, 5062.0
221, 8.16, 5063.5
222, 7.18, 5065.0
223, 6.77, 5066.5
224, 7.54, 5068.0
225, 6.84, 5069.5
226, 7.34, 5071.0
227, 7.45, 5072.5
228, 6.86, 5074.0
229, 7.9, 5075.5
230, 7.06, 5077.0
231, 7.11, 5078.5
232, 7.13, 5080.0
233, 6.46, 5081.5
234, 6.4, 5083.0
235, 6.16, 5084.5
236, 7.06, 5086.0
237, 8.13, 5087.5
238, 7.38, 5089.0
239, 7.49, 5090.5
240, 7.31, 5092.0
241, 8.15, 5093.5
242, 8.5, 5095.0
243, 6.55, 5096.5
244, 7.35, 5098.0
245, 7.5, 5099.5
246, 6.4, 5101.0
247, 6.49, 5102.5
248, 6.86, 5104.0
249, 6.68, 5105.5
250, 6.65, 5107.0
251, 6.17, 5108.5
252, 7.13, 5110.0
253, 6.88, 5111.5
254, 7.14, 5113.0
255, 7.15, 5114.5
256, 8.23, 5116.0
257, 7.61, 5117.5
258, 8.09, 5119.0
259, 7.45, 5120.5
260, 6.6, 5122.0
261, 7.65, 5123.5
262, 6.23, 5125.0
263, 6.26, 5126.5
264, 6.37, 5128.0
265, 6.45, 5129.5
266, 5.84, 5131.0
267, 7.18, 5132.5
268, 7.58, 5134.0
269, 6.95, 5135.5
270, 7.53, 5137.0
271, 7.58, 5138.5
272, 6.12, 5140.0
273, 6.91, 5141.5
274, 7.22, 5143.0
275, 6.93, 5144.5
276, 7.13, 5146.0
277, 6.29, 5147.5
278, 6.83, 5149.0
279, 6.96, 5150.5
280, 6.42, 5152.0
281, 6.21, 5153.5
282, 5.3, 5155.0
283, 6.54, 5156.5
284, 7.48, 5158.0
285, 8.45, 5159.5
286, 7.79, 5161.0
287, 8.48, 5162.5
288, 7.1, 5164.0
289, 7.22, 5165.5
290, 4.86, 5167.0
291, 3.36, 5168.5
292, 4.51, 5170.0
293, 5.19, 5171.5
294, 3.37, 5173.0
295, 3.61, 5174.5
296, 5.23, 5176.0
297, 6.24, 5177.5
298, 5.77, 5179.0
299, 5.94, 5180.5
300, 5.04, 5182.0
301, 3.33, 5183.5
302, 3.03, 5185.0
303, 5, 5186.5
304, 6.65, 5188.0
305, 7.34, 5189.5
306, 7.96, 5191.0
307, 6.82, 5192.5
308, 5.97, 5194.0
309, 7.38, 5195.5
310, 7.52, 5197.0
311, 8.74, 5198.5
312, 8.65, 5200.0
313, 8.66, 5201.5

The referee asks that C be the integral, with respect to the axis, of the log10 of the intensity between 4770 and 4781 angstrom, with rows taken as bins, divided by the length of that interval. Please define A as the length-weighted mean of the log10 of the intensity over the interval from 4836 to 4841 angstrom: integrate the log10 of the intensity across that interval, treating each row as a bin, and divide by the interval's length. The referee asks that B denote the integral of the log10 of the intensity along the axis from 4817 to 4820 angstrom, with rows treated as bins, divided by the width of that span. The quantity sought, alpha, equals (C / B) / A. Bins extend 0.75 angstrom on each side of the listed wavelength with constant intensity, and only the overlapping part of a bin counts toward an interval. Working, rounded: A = 0.942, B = 0.980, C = 0.90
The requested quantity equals 0.97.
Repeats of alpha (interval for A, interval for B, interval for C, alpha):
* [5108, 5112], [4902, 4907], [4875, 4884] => 1.20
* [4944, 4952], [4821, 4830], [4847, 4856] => 1.07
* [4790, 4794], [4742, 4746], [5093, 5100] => 1.00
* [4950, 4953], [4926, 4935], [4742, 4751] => 1.00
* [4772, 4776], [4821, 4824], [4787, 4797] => 1.07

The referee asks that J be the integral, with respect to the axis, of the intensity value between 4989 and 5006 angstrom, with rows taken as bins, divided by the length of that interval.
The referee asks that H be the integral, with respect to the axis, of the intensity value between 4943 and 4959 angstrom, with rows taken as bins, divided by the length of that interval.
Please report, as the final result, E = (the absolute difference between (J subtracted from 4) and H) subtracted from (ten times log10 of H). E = -3.7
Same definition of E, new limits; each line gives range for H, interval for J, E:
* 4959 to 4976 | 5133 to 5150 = -2.4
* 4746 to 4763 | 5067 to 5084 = -2.6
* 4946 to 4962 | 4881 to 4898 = -3.9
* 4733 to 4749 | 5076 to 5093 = -2.7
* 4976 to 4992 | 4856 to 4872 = -3.6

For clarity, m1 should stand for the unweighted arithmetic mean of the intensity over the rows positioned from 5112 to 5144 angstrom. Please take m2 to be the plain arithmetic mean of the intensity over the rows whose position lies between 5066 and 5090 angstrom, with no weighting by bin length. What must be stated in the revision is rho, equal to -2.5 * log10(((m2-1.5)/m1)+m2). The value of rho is -2.24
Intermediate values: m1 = 7.05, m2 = 7.1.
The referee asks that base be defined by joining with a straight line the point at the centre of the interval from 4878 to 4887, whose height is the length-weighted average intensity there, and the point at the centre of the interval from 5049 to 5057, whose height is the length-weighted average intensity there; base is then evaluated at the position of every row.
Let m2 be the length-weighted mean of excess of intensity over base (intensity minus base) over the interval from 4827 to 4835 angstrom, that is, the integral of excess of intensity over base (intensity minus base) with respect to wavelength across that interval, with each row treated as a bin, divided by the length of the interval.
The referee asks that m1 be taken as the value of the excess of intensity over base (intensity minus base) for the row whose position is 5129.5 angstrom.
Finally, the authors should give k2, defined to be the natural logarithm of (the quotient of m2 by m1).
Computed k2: 0.0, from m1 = -0.6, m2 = -0.6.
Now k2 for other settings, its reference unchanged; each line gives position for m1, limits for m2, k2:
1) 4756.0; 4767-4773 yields 0.4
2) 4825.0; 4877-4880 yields -3.3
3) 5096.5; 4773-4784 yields 1.0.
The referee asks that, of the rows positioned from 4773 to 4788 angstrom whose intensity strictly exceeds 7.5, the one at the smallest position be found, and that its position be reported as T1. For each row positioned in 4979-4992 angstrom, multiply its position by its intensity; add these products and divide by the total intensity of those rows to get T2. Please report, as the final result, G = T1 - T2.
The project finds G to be -211.5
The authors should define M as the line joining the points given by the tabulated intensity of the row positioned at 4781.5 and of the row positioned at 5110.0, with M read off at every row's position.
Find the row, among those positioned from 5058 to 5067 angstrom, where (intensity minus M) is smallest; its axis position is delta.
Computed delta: 5066.5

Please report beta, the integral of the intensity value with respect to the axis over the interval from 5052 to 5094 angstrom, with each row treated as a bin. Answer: 314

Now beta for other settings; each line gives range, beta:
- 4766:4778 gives 96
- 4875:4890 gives 130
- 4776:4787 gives 83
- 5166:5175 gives 38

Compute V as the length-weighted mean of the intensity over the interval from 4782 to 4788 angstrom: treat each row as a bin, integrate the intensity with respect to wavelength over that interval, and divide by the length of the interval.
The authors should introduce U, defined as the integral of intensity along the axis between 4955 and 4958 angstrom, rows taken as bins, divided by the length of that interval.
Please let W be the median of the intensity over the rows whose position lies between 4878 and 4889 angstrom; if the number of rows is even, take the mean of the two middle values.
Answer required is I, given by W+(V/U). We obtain 9.4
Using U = 8.4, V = 7.5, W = 8.5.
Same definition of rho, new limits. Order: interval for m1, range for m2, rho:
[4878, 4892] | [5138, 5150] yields -2.19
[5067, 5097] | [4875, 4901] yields -2.47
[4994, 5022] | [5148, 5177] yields -2.05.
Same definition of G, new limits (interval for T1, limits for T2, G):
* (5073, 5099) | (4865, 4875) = 205.7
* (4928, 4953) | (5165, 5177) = -241.9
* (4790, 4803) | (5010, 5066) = -247.7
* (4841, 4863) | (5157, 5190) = -331.0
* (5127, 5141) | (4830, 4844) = 297.0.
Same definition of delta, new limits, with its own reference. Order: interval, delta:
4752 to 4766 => 4754.5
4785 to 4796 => 4787.5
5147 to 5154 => 5153.5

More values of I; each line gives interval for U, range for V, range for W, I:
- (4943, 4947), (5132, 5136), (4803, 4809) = 10.2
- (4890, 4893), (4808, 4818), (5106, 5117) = 8.5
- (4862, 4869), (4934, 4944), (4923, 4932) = 10.3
